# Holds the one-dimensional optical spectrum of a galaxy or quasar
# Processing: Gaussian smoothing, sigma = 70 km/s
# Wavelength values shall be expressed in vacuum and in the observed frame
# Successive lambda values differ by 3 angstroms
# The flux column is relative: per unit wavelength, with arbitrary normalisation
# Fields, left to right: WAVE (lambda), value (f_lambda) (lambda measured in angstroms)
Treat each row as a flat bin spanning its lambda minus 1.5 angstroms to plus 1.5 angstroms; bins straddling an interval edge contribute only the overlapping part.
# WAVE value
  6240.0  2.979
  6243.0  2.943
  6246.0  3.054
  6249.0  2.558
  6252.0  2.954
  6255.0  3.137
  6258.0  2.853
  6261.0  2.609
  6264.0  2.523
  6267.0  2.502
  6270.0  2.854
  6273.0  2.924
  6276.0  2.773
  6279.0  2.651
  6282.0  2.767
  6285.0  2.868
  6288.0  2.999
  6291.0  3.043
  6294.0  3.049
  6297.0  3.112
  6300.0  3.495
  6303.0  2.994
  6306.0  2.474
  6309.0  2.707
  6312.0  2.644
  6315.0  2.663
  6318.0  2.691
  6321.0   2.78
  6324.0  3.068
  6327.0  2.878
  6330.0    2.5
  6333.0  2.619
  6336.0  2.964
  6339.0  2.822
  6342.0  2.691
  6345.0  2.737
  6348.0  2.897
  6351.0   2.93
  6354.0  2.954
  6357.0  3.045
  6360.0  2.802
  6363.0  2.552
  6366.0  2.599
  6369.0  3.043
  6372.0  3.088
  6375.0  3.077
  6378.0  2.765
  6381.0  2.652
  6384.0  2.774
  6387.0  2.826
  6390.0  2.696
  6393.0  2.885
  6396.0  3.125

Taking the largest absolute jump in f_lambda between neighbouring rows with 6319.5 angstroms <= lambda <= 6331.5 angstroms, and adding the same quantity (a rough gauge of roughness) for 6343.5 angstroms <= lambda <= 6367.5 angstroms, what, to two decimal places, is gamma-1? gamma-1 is 0.63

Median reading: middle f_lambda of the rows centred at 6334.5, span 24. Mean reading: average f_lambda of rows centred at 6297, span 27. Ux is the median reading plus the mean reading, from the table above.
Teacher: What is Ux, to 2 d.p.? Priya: 5.75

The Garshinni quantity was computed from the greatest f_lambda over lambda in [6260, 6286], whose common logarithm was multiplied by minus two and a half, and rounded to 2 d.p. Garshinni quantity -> -1.16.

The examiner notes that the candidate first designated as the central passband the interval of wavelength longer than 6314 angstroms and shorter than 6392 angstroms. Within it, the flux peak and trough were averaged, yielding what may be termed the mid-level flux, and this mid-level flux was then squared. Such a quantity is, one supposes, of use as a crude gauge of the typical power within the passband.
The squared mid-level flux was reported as 7.8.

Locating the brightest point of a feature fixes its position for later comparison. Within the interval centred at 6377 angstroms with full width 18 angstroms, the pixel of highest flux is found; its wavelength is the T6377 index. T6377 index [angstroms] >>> 6372.0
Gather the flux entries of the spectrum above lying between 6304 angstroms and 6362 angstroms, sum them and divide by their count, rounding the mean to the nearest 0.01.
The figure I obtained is 2.78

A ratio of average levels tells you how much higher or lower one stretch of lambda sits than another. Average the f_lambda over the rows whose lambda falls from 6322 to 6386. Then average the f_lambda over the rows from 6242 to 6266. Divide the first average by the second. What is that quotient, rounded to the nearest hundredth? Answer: 1.00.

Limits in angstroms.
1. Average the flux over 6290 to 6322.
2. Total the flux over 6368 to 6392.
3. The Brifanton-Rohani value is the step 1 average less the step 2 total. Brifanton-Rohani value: -20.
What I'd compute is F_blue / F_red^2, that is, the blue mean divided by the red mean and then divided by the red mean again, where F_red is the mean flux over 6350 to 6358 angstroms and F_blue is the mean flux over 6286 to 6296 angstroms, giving 0.34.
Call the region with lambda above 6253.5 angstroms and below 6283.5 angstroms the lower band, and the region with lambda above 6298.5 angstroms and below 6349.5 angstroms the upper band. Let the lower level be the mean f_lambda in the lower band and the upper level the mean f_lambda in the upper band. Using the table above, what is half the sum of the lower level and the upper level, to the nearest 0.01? 2.78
